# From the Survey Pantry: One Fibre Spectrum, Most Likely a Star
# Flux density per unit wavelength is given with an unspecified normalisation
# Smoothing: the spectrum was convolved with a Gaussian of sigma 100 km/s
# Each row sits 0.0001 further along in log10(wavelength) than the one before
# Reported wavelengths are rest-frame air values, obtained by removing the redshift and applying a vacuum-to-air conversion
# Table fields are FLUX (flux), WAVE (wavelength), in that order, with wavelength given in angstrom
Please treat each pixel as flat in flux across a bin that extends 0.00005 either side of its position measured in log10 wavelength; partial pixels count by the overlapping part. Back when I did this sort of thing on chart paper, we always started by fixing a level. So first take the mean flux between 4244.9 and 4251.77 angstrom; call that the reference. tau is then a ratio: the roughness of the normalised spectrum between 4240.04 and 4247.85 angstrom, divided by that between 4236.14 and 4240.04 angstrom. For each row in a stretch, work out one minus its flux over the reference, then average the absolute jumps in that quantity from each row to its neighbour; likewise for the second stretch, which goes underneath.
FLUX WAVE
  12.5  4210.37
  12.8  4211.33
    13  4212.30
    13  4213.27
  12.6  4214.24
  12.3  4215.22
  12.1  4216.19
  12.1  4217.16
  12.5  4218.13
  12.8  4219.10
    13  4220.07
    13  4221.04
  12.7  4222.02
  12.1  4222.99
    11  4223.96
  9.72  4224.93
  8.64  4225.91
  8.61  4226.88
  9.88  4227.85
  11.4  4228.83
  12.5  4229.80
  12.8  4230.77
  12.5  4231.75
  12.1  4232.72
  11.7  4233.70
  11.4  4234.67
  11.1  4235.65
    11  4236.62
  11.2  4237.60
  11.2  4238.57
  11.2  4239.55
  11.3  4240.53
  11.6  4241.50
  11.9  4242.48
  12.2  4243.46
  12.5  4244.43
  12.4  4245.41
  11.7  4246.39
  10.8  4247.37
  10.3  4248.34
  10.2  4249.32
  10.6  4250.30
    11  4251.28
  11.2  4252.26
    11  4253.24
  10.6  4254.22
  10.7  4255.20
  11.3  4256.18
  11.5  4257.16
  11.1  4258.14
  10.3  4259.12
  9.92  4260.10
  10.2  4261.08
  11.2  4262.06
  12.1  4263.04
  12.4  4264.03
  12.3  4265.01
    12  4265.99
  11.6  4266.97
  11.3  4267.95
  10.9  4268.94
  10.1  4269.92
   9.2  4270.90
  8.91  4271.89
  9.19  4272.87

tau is 6.2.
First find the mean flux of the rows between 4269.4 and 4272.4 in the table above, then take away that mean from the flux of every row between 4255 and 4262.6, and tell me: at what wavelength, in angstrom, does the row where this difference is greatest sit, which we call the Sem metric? 4257.16 angstrom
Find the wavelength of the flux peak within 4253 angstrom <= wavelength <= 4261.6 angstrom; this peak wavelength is 4257.16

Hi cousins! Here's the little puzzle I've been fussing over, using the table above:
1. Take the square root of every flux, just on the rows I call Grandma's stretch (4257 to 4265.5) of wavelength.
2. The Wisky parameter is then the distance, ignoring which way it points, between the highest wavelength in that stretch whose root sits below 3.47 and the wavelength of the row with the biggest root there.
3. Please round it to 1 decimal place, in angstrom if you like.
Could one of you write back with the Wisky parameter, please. 2.0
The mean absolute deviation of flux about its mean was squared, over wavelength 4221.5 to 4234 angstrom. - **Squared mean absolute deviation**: 1.58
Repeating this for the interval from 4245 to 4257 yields 0.20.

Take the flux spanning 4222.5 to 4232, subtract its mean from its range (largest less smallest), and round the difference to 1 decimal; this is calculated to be -6.7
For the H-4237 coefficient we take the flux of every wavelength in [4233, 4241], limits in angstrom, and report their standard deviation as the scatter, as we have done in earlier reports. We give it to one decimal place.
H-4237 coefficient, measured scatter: 0.2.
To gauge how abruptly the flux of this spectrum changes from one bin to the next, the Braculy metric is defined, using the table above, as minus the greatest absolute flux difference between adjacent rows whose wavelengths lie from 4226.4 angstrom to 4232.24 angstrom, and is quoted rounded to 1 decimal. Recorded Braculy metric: -1.5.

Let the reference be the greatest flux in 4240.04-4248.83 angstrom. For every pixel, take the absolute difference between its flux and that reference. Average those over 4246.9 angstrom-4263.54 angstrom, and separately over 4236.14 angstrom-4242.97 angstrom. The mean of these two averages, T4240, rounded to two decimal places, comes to 1.42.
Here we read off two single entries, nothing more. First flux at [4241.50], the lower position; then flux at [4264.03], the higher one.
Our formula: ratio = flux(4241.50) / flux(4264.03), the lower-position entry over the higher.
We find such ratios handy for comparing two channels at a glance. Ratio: 0.94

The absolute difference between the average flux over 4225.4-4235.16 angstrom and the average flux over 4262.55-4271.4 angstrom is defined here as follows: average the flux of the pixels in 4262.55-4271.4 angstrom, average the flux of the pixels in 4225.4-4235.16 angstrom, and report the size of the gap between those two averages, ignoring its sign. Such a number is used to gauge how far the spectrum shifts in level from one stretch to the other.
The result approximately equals 0.17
